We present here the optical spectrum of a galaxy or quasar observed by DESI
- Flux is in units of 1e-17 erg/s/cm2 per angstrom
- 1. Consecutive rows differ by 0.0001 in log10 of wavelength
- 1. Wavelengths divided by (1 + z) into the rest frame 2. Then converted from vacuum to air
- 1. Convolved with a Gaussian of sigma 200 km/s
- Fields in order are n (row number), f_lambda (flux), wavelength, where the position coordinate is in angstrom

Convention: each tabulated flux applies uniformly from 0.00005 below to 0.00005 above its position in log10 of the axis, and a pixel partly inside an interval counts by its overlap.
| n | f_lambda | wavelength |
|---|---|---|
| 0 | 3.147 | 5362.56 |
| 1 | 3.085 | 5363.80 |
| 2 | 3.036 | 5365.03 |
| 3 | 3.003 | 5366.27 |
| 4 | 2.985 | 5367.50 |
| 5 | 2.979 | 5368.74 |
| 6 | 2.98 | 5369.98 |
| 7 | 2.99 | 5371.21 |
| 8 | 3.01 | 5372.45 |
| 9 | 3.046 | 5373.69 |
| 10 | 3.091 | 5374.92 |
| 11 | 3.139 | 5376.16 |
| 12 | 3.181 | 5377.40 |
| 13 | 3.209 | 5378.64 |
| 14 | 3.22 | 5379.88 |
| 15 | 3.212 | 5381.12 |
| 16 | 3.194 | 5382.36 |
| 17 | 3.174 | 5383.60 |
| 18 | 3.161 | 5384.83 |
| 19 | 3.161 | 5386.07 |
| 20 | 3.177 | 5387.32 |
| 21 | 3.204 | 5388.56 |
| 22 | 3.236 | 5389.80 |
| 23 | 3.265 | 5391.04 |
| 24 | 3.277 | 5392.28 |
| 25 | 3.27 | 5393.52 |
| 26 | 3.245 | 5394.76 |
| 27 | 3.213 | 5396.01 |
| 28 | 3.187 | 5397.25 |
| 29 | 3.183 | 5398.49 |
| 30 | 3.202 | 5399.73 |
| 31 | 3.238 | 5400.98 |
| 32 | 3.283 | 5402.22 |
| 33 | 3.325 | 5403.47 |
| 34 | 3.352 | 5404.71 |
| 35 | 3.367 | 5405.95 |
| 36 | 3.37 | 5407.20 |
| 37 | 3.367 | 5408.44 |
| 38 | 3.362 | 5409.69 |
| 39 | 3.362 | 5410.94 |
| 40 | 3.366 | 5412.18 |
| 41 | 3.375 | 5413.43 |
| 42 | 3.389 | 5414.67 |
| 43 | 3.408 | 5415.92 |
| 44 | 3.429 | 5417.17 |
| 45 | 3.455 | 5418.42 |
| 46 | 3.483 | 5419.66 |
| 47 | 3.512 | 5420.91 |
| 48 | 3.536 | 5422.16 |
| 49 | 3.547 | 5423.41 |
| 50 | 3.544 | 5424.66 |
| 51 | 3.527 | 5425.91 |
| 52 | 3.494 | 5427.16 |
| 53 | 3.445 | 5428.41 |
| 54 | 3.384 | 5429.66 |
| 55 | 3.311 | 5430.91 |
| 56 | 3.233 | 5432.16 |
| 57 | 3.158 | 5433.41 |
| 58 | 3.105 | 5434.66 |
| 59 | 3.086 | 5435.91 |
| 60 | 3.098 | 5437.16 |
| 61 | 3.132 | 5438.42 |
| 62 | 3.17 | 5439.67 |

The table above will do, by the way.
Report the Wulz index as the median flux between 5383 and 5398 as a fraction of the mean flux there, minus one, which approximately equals -0.002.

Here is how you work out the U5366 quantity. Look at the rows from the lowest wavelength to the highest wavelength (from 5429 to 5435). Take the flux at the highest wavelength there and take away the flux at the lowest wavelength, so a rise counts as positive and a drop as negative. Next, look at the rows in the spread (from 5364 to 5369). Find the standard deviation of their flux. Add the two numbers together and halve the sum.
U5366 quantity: -0.13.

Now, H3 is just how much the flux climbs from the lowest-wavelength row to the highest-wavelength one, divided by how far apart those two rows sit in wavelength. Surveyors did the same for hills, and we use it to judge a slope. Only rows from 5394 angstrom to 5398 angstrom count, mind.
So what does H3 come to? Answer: -0.02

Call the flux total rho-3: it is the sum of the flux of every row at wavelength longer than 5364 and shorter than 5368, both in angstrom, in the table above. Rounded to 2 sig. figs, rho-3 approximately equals 9.0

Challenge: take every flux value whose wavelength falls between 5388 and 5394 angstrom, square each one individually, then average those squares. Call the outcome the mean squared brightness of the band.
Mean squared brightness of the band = 10.6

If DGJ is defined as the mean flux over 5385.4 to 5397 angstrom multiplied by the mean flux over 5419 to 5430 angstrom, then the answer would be 11.3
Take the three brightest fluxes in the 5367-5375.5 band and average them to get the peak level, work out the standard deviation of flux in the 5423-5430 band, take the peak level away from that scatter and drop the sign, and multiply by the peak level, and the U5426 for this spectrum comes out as 9.1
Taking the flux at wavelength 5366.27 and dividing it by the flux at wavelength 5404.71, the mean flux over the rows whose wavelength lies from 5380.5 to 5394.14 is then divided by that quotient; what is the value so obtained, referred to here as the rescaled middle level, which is 3.6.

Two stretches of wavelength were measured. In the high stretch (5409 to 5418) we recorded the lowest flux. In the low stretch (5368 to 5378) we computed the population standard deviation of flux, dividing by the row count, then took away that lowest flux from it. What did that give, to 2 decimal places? -3.29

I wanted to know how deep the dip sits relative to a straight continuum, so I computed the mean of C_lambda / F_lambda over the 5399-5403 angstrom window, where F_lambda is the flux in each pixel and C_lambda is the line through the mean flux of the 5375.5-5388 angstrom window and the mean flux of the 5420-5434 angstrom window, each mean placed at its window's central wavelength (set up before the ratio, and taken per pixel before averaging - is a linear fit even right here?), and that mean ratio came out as 1.01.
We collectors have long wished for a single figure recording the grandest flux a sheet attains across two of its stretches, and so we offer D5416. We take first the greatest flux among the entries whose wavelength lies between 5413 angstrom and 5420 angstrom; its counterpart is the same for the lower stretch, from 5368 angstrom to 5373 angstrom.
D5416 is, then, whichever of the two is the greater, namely 3.48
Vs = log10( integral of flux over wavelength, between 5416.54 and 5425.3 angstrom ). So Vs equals 1.49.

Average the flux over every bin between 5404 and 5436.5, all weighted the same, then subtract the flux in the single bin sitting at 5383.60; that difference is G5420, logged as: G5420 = 0.21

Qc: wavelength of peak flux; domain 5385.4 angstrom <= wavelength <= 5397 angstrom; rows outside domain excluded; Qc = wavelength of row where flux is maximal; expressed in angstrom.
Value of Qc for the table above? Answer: 5392.28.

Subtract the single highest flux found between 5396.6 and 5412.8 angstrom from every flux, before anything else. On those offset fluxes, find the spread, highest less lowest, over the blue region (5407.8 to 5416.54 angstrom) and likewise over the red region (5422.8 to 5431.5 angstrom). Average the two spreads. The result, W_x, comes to 0.14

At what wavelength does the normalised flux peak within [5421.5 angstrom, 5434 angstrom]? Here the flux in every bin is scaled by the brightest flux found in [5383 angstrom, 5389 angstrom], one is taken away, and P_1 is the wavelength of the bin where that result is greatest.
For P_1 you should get 5423.41 angstrom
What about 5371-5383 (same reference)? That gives 5379.88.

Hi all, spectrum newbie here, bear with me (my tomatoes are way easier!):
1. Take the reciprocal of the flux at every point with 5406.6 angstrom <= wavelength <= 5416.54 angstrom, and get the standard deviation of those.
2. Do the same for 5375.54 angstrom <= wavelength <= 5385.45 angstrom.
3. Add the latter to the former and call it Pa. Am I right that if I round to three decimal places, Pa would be 0.004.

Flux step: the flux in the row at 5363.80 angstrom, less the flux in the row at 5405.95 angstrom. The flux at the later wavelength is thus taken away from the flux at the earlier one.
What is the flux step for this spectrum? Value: -0.28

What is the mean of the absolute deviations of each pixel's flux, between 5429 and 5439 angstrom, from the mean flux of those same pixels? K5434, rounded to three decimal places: 0.091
